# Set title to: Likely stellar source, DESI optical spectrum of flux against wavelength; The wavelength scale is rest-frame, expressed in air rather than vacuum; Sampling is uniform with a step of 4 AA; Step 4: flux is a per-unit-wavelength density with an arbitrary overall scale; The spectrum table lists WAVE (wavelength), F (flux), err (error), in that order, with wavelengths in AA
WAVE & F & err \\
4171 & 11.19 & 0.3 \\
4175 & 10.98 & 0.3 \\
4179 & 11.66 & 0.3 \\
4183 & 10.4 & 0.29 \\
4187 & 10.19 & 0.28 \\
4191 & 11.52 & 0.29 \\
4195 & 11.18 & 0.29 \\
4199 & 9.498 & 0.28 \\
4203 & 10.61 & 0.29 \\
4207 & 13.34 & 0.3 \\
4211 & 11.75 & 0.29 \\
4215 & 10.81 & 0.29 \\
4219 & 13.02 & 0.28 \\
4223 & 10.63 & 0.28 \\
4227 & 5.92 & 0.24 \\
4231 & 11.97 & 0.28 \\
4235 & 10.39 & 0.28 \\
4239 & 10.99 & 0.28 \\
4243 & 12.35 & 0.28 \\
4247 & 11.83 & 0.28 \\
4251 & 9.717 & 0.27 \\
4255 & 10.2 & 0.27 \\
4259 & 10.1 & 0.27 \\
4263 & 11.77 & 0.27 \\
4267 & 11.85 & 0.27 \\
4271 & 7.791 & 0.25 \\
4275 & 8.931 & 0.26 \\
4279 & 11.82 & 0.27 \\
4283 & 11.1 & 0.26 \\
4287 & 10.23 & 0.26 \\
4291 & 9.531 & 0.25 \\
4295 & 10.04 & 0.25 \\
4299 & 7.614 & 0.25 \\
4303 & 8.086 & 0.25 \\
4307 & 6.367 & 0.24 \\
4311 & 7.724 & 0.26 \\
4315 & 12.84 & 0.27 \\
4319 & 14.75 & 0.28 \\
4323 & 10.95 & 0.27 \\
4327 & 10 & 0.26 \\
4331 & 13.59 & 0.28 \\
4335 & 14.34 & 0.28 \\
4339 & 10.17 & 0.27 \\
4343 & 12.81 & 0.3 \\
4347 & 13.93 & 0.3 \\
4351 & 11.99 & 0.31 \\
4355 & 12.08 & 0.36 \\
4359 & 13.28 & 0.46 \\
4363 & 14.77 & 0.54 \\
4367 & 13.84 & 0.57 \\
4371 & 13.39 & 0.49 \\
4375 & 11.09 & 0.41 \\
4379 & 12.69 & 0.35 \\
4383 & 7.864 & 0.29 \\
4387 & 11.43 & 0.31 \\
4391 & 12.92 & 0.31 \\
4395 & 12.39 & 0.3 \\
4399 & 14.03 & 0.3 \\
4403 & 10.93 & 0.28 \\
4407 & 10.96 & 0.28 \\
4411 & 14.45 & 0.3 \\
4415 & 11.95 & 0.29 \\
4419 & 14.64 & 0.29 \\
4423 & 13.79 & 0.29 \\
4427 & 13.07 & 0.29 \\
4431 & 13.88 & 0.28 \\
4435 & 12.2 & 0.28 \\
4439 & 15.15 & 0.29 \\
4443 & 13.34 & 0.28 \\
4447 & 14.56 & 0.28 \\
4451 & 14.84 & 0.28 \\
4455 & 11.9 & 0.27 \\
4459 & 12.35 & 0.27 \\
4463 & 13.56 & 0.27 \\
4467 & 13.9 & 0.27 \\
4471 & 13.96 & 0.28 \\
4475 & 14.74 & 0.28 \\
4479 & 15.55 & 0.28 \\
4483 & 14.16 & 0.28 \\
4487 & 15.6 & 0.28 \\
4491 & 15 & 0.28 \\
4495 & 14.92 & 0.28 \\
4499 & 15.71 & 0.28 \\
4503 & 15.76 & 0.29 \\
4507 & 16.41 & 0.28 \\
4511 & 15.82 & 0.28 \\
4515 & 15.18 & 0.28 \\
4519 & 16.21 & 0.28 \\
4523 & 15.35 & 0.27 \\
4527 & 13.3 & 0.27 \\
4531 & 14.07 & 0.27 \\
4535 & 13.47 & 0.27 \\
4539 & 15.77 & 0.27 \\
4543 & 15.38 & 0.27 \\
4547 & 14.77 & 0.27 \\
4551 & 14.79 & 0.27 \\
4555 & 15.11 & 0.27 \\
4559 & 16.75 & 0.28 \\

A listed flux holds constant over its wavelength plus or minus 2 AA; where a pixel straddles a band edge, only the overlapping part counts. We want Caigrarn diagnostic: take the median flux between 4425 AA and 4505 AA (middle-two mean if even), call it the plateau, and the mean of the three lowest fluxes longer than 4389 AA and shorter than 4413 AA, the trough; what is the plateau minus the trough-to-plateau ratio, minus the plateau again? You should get -0.80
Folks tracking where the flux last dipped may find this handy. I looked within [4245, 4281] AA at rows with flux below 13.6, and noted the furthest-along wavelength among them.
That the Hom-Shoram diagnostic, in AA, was 4279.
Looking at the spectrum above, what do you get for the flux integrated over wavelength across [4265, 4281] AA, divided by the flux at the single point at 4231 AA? 13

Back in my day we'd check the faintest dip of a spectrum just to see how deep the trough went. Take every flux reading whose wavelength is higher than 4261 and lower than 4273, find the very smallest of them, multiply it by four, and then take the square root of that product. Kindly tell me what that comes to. 5.6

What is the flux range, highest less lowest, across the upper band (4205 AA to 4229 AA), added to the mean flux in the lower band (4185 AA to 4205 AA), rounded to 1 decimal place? 18.0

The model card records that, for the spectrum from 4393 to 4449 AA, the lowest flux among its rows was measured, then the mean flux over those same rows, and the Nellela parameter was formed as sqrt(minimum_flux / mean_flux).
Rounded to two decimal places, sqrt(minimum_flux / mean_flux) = 0.91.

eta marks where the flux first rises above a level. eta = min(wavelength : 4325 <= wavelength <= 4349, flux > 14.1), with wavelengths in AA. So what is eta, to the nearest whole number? 4335 AA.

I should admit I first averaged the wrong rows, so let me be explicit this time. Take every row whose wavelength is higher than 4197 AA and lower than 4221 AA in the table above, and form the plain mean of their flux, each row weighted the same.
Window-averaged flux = 12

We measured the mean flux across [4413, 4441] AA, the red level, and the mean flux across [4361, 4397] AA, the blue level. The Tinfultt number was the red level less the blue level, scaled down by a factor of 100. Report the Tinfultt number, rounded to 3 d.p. 0.013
